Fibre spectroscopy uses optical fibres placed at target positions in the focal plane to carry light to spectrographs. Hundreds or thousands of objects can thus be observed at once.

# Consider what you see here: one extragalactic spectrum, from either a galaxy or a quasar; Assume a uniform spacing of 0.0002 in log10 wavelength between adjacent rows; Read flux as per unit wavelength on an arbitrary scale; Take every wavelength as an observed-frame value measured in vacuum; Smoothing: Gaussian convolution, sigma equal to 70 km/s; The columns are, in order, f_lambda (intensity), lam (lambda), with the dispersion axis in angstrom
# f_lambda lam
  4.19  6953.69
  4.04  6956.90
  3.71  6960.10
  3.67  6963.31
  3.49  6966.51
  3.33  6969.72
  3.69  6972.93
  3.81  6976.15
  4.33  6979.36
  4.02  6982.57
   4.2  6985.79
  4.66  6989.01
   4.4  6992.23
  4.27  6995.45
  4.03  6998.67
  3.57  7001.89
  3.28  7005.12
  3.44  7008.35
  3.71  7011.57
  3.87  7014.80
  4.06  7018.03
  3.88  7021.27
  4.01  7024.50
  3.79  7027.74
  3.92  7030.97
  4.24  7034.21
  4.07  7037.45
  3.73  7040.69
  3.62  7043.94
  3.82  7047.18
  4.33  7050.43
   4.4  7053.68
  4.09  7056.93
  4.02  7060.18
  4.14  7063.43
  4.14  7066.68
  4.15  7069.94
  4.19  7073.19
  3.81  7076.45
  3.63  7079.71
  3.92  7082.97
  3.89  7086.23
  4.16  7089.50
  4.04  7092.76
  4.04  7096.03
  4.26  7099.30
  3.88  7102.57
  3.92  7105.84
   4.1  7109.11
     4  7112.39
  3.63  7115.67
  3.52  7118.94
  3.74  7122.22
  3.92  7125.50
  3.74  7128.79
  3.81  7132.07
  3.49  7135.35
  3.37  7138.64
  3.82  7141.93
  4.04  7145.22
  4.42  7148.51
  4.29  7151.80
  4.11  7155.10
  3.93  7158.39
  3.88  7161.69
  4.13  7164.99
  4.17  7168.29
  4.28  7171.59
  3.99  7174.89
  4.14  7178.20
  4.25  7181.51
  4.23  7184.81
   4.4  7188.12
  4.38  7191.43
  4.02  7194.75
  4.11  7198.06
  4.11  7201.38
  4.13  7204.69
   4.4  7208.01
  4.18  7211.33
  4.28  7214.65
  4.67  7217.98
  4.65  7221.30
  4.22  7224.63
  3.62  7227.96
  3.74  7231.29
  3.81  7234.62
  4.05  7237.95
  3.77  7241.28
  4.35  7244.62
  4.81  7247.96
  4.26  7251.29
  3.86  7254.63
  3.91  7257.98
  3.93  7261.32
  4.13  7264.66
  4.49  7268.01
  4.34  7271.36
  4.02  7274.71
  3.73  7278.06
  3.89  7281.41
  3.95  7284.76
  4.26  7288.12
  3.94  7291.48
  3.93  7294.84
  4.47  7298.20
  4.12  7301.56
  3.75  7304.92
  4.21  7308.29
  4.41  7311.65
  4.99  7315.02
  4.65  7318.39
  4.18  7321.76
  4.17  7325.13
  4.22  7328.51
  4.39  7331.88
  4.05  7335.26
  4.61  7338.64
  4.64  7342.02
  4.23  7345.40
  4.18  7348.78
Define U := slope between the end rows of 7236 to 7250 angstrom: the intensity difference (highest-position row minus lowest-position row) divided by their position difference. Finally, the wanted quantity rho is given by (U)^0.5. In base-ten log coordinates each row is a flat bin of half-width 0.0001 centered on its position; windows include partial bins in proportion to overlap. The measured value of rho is 0.276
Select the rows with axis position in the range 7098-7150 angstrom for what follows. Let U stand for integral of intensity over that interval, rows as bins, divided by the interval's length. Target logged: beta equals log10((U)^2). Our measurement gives 1.17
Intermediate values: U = 3.85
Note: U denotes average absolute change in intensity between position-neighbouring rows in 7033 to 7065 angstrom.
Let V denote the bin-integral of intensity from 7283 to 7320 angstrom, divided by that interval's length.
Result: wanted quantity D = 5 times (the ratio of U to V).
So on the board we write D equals 0.25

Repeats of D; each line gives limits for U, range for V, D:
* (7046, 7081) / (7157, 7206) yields 0.20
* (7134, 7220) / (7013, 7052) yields 0.22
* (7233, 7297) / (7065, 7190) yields 0.33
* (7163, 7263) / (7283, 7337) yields 0.25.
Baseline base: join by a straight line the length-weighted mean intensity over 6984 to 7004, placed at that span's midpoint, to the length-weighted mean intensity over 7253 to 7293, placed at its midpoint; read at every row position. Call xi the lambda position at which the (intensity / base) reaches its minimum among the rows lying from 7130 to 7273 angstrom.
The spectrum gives 7138.64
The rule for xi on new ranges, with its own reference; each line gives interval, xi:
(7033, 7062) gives 7043.94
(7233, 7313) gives 7278.06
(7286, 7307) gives 7304.92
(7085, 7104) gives 7102.57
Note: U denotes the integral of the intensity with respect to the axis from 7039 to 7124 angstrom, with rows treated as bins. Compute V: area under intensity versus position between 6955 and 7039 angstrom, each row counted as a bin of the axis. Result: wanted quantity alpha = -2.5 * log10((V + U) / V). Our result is -0.768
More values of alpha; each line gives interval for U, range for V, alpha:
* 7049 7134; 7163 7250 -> -0.713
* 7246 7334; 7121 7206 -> -0.793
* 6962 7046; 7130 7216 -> -0.713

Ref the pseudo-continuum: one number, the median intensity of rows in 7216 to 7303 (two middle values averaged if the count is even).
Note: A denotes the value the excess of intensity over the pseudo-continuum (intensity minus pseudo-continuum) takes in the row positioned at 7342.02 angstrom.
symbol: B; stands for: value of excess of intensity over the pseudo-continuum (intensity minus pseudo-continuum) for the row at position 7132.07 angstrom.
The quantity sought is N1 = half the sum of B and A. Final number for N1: 0.19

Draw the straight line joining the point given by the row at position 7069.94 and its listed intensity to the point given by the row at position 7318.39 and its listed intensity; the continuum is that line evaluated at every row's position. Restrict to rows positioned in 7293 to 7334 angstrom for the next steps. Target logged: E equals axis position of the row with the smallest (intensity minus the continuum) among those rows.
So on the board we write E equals 7304.92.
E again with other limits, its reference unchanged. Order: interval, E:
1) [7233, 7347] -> 7304.92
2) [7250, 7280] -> 7278.06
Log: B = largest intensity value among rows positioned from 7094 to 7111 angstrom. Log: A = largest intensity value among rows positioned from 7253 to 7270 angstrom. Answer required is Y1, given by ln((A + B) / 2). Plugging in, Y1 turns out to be 1.48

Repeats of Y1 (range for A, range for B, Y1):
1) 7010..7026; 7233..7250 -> 1.49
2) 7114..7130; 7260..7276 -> 1.44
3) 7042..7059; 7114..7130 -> 1.43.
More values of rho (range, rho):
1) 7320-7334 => 0.144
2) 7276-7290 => 0.230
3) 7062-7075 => 0.072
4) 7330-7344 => 0.157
